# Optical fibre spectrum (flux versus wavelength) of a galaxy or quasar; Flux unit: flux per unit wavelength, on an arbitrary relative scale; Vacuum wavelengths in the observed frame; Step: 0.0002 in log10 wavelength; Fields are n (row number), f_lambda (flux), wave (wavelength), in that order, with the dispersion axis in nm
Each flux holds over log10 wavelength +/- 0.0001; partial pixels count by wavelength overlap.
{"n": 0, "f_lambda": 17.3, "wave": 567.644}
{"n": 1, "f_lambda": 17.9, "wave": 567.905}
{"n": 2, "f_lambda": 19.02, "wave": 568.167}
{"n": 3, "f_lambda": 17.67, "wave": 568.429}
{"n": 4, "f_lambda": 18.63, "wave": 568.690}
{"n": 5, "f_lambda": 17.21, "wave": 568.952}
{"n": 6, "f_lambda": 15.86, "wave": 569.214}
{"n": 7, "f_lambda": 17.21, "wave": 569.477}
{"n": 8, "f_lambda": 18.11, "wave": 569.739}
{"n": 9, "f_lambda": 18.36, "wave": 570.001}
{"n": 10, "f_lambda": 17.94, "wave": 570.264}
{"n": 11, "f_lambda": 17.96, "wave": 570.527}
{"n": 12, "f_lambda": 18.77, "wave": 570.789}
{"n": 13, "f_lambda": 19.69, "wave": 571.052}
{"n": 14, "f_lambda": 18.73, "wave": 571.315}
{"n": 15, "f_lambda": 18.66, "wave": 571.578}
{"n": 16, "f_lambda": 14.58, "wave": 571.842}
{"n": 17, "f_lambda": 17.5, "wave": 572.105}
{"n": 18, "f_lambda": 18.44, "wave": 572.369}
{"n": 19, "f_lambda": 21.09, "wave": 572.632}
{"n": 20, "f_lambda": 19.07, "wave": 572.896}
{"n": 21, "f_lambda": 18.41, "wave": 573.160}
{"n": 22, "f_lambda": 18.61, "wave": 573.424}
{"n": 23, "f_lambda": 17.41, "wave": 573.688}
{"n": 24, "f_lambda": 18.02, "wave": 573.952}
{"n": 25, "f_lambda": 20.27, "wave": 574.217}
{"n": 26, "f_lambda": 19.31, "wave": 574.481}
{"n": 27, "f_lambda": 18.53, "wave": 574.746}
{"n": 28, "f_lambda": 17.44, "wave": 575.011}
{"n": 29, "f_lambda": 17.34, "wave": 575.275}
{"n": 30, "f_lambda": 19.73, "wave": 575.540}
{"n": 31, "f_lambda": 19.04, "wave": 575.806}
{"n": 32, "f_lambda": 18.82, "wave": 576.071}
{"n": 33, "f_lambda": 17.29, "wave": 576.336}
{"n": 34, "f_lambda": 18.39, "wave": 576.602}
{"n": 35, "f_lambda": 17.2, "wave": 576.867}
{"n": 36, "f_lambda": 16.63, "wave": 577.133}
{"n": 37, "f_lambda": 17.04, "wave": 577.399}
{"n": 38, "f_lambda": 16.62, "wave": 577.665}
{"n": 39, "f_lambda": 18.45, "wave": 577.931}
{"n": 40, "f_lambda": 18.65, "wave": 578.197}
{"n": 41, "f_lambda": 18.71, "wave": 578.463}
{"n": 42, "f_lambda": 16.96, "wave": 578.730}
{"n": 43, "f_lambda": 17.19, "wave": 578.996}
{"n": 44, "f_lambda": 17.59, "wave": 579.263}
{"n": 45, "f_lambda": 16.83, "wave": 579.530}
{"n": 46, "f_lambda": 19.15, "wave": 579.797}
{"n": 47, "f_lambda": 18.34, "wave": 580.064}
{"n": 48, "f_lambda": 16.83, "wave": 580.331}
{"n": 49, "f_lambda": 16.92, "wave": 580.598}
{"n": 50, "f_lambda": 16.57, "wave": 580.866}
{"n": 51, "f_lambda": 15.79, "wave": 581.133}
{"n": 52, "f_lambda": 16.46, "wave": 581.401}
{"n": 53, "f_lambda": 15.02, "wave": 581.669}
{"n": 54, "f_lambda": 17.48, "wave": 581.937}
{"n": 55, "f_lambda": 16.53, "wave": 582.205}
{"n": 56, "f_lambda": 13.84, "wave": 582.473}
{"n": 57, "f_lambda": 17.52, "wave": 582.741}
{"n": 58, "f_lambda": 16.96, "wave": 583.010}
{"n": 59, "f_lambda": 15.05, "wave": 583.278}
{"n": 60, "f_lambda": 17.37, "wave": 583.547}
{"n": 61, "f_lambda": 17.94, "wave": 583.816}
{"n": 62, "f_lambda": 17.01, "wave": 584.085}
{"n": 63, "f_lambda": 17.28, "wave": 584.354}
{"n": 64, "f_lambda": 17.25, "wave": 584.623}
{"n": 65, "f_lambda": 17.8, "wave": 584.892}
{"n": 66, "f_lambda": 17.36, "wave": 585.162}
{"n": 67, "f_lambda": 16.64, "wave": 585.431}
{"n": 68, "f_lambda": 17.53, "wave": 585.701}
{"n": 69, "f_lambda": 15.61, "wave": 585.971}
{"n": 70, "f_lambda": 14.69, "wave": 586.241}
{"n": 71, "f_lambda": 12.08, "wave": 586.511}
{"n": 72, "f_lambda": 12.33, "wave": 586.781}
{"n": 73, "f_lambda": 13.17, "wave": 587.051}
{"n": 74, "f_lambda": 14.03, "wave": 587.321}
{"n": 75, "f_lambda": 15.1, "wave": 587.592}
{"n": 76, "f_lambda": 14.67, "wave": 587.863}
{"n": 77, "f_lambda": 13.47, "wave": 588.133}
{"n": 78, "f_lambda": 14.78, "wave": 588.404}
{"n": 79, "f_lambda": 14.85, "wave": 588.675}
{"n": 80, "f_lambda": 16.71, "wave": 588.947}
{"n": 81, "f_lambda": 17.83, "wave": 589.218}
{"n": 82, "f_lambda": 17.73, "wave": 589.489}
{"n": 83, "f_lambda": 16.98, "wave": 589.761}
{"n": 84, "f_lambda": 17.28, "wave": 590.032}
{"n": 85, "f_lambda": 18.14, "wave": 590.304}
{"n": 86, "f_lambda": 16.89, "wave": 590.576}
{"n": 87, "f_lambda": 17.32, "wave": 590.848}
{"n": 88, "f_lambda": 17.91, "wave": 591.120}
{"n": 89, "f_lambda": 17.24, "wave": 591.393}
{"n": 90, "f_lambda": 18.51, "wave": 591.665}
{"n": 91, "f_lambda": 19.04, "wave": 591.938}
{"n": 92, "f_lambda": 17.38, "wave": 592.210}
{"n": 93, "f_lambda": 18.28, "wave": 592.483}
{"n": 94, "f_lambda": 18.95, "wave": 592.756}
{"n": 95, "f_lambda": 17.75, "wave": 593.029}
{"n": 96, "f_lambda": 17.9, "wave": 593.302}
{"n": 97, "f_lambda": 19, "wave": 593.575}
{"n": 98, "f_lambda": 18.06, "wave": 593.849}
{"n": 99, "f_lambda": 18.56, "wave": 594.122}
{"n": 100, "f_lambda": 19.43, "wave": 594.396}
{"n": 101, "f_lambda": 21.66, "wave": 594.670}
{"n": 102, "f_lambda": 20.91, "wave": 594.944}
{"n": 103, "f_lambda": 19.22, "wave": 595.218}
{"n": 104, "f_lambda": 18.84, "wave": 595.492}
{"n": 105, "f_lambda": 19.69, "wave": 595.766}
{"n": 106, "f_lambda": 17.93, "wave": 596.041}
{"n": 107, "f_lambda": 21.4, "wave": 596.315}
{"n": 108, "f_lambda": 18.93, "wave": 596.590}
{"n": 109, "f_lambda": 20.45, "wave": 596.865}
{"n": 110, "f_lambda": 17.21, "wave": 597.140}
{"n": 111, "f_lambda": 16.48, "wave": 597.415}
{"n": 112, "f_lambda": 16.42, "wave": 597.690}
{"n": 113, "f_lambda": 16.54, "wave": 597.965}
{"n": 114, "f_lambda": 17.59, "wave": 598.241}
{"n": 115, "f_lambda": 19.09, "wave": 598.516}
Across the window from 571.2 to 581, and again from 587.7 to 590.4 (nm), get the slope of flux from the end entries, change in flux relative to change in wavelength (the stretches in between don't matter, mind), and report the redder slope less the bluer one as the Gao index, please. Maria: 1.6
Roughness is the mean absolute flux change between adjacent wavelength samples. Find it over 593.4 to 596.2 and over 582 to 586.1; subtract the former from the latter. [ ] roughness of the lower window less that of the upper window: 0.14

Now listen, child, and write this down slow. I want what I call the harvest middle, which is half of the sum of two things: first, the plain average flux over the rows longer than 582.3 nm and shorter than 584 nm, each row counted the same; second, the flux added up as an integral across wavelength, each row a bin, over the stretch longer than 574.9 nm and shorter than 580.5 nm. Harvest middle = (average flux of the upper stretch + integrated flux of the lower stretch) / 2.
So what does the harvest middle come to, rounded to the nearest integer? 58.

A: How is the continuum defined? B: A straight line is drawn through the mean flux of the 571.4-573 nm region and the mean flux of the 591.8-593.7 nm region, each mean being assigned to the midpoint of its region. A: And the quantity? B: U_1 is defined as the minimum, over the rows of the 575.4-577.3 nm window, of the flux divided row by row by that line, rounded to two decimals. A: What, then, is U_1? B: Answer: 0.91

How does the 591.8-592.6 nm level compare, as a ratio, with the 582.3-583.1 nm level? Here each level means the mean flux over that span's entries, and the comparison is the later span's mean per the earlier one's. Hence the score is 1.13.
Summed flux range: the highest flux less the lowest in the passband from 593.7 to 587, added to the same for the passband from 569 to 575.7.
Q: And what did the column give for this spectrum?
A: 12.4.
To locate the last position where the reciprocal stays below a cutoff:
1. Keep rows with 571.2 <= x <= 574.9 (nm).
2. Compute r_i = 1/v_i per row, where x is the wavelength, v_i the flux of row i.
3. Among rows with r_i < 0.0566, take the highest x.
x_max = 574.746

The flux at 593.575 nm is 19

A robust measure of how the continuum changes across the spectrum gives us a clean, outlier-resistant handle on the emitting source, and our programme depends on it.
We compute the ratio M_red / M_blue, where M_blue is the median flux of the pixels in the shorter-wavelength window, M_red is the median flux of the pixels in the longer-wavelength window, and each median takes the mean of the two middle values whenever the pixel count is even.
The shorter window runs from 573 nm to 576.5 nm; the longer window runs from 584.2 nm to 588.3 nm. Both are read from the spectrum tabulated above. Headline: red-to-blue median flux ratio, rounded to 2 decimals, 0.81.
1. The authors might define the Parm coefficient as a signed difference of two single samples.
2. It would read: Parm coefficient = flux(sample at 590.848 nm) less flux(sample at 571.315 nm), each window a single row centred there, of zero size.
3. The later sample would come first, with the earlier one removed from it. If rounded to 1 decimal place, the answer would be -1.4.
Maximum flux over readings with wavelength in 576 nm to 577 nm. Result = 18.82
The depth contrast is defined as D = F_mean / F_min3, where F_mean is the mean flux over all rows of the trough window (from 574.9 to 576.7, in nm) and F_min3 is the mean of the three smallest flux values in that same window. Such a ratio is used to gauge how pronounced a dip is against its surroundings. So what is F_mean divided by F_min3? 1.054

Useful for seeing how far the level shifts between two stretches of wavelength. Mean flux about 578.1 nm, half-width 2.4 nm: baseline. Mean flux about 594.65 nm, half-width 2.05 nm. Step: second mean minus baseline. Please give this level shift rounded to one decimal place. 1.5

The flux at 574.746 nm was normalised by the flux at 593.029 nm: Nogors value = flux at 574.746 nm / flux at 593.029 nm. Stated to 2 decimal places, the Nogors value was 1.04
